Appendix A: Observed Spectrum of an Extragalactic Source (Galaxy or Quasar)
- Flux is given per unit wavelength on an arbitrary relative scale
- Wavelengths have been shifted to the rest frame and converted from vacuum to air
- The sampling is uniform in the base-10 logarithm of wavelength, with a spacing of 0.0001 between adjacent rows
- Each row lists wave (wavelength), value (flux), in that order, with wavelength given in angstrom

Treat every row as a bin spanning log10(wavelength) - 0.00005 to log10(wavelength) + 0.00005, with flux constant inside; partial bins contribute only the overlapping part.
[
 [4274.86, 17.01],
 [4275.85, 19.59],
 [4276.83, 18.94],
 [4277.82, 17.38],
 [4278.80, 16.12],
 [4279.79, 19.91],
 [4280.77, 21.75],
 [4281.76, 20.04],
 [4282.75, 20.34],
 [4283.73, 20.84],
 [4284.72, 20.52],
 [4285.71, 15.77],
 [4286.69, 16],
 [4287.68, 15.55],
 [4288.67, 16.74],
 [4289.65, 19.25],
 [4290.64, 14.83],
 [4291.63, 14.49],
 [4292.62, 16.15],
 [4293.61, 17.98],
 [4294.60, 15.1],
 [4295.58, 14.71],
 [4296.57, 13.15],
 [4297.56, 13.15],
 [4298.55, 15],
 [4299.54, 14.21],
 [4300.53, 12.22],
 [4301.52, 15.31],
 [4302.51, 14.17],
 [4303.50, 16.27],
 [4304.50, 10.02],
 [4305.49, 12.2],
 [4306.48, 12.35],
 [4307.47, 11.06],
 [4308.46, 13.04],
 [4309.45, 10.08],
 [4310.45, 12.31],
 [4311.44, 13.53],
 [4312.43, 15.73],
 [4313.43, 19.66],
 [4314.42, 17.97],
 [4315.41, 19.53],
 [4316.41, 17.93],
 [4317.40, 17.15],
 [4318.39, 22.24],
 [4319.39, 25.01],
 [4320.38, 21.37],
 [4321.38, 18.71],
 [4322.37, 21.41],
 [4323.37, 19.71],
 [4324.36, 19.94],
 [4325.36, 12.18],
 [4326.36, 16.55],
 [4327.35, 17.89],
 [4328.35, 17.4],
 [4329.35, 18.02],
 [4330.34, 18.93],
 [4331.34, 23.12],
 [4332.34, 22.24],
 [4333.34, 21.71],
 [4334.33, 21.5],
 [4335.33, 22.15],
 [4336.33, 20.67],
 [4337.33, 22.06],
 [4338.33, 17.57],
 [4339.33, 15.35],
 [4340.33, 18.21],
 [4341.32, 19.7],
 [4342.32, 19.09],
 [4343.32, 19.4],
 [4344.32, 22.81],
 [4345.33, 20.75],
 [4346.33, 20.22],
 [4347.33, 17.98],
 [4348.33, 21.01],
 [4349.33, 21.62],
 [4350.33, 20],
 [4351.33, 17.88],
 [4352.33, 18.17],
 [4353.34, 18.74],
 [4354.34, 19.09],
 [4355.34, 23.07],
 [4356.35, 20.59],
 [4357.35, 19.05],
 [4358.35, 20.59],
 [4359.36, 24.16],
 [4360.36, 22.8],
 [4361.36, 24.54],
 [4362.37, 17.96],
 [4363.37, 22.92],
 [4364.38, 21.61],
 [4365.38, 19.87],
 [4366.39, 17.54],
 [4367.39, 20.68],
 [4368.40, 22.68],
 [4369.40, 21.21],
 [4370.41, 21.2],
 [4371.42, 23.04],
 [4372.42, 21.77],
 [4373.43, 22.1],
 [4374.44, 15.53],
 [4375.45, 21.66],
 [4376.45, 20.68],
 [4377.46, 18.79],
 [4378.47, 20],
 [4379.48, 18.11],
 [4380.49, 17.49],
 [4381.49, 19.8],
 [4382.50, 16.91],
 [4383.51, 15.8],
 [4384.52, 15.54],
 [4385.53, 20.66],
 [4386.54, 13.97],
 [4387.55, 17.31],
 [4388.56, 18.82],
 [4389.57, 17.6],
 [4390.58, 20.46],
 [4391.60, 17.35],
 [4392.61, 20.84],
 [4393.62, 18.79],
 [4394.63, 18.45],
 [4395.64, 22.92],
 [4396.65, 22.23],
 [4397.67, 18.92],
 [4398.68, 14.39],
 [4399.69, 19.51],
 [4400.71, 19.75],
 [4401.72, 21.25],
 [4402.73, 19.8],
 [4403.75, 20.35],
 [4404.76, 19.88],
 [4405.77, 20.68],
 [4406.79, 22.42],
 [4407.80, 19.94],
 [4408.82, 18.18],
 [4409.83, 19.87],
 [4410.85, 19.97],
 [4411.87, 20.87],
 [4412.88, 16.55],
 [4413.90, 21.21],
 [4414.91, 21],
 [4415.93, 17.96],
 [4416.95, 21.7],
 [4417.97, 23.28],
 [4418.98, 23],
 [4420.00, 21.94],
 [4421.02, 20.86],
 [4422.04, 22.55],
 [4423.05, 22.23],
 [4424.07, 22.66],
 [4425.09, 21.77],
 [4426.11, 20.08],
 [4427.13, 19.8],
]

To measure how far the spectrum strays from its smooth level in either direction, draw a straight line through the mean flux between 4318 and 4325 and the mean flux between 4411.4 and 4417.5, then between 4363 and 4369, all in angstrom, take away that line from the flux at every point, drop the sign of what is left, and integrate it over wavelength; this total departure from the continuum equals 9.4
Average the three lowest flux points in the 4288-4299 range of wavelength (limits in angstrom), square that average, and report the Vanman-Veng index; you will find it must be 185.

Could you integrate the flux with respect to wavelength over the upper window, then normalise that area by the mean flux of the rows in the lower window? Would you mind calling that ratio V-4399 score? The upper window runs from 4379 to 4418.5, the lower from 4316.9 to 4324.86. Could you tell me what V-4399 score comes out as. 37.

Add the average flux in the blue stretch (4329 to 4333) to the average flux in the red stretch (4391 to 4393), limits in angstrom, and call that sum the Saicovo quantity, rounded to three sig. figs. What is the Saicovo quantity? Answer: 39.7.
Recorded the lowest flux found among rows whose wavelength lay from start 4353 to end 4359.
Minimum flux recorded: 18.74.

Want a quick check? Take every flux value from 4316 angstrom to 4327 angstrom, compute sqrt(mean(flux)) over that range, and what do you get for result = 4.39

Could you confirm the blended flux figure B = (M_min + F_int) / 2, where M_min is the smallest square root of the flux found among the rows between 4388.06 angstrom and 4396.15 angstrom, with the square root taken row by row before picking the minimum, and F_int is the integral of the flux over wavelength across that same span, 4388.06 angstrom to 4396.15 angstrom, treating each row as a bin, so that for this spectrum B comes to 81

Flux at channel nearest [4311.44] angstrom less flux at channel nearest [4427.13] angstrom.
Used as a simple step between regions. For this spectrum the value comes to -6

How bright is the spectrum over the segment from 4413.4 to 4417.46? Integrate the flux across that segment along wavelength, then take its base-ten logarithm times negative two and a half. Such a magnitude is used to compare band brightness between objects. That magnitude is -4.80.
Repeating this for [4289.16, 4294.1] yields -4.78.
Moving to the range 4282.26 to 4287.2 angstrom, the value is -4.91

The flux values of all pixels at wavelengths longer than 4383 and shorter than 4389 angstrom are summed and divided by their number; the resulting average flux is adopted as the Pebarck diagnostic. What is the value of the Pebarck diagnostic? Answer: 17.0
